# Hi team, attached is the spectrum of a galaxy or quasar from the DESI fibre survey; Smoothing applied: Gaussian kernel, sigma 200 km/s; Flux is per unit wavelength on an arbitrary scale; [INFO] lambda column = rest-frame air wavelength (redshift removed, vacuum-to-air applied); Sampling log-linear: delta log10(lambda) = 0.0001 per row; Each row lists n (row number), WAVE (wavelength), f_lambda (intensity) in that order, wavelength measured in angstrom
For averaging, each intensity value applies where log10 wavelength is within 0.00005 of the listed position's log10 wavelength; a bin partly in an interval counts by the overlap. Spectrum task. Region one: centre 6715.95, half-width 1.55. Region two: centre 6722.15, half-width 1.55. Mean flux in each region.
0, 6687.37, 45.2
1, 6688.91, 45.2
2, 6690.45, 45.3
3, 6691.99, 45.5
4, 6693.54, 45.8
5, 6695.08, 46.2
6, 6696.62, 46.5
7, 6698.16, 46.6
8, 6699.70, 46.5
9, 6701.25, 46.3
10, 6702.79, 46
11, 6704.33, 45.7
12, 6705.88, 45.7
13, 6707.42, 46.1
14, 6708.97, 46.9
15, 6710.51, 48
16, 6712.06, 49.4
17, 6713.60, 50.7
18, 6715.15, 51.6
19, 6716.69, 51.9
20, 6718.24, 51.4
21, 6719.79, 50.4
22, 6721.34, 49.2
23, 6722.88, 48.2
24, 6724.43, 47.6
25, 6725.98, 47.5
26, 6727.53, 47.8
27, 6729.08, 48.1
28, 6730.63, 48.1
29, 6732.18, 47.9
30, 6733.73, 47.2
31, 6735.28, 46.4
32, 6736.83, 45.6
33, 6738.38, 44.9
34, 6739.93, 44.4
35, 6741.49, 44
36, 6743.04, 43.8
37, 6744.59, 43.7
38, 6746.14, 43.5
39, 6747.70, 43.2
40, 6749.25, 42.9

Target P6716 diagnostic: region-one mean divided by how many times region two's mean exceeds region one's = 55.0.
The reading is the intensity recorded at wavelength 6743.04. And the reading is 43.8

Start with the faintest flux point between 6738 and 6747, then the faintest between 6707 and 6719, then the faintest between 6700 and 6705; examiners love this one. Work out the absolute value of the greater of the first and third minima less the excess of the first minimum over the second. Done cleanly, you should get 48.3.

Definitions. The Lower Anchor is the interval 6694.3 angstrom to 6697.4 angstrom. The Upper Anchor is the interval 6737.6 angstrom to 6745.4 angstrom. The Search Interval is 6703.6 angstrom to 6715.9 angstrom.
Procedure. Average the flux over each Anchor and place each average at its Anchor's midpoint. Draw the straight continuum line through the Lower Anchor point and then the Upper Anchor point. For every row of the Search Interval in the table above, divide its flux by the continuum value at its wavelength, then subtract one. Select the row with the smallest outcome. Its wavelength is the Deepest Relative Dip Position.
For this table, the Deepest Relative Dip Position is 6704.33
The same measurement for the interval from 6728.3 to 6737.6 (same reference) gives 6736.83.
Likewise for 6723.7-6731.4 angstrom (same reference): 6725.98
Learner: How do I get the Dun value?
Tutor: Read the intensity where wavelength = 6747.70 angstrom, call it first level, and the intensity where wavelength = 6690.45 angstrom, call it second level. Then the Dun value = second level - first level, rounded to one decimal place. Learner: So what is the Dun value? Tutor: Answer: 2.1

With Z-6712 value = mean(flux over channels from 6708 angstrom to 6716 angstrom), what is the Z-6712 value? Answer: 49.3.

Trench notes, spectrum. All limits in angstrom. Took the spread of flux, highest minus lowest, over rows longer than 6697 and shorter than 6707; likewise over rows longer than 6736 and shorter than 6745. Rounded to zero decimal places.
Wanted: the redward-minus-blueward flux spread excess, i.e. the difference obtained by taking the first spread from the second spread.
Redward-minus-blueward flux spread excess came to 1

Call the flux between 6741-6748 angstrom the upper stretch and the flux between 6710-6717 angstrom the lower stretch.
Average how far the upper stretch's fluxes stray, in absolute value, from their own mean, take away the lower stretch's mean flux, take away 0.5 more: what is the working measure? -51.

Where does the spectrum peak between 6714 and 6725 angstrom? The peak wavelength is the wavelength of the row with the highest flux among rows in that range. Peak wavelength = 6716.69 angstrom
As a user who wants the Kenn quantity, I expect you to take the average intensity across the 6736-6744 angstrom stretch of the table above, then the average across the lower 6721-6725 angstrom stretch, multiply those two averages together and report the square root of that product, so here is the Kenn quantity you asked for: 46.4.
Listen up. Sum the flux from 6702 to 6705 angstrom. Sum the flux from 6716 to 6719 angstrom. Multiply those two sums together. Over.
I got 9473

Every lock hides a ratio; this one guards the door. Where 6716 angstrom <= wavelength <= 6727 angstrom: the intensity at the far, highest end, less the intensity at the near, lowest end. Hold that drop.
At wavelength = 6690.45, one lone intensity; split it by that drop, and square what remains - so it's 106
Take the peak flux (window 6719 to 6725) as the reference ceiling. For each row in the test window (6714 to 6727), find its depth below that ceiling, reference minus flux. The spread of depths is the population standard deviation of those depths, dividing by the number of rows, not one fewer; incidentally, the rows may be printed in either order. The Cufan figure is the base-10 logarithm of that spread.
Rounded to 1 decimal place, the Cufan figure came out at 0.2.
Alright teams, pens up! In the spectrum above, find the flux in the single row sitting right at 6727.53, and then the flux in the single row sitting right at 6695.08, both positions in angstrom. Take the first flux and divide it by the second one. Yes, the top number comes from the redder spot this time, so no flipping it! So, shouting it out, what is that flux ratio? 1.03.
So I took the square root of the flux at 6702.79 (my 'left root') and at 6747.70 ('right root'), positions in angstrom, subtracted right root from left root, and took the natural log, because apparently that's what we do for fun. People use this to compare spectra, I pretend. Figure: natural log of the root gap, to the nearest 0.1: -1.6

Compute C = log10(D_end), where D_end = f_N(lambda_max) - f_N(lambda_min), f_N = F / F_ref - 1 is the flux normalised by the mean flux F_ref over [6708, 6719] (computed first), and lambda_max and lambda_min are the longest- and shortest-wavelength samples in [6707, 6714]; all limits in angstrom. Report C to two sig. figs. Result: -1.0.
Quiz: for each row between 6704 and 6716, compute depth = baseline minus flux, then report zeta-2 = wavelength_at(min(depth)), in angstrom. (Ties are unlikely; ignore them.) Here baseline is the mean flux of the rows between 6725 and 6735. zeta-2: 6715.15 angstrom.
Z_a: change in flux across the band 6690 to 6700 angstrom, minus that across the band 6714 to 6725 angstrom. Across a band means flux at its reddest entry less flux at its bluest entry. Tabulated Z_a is 5.2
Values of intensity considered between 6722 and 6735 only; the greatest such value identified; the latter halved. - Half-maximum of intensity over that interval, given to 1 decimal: 24.1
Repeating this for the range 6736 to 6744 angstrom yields 22.8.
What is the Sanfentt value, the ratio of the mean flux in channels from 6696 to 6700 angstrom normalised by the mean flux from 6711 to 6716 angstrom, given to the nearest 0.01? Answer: 0.92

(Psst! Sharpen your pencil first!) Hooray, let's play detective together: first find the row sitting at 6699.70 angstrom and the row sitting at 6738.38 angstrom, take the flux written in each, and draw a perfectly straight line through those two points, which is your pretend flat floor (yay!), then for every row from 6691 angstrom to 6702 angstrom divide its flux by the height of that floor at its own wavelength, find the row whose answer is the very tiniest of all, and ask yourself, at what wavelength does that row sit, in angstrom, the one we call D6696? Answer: 6691.99 angstrom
